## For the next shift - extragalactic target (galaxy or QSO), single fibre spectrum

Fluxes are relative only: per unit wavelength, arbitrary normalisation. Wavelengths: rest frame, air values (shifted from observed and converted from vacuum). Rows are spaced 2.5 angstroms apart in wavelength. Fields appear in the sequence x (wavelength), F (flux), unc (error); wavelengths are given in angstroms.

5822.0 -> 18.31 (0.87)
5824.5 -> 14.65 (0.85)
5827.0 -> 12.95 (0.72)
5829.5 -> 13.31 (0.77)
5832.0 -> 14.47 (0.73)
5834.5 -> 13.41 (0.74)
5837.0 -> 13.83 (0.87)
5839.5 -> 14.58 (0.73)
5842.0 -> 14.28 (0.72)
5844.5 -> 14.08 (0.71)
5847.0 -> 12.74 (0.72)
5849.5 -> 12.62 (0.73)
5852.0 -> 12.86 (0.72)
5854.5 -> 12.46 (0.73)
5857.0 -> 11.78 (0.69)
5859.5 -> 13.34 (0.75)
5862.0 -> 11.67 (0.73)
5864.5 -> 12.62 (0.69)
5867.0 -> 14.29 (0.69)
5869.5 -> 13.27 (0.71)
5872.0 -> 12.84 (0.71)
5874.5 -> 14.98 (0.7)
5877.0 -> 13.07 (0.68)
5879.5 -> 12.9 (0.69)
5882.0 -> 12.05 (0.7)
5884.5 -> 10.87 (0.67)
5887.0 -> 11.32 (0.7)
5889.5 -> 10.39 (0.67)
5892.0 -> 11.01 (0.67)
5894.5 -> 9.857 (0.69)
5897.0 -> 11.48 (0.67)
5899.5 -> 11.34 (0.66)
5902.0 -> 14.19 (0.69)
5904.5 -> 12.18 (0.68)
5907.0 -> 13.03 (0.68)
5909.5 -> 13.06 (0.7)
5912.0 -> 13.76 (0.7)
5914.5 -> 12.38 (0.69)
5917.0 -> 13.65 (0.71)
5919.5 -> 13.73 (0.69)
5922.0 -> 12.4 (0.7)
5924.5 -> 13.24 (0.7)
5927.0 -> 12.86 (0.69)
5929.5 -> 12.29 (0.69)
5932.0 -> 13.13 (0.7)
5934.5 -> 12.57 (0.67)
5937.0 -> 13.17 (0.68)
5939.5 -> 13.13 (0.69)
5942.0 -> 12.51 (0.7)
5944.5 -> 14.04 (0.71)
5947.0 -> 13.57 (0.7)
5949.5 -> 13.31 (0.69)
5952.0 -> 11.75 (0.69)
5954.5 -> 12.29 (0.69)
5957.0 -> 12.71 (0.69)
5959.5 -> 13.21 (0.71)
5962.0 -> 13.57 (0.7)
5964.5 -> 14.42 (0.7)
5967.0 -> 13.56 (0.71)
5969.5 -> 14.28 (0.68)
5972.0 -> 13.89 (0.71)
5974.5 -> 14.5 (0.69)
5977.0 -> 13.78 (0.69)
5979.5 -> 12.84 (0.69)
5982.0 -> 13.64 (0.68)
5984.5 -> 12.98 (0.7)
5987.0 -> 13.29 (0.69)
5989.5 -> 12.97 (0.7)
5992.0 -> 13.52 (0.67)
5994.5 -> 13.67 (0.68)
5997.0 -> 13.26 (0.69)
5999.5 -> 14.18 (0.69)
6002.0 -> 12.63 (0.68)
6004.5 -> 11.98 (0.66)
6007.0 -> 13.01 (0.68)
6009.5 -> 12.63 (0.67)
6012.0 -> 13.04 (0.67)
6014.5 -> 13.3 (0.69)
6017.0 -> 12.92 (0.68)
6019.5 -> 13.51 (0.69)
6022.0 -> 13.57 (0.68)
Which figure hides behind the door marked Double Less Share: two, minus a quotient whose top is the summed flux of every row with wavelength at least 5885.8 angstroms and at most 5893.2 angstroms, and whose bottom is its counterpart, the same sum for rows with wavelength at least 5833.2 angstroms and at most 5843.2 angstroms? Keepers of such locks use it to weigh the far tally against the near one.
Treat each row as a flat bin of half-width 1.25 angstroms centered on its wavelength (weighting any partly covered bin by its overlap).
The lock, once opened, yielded 1.417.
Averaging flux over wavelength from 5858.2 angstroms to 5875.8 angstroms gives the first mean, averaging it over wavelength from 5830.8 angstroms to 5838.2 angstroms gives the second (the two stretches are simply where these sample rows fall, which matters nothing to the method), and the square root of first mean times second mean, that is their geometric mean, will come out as 13.6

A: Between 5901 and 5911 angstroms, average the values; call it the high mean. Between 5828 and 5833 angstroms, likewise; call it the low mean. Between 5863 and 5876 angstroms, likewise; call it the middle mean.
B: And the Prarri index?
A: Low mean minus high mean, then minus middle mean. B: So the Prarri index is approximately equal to -12.8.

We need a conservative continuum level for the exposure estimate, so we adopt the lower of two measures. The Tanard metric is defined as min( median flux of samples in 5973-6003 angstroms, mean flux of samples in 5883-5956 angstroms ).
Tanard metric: 12.5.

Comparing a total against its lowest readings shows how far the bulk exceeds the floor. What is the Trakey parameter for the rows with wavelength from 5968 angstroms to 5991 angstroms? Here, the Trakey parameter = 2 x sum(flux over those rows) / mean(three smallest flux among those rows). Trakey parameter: 18.9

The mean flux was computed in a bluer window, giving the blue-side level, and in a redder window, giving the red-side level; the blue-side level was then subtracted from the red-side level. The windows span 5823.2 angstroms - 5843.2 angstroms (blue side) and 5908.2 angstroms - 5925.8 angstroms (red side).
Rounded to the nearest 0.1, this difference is -0.8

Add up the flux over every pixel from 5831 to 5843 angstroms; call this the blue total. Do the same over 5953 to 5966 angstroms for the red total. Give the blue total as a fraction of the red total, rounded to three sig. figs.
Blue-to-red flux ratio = 1.07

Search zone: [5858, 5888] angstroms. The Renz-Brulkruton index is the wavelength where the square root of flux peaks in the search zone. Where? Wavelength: 5874.5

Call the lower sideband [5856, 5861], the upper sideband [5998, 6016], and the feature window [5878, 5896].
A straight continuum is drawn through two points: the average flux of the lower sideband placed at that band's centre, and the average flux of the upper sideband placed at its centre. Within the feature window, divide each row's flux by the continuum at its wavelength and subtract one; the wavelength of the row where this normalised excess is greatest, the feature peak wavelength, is 5879.5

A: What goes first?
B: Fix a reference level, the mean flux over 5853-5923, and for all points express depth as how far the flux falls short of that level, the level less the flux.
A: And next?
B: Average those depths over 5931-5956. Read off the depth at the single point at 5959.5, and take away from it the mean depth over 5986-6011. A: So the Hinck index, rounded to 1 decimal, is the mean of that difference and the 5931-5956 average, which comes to -0.3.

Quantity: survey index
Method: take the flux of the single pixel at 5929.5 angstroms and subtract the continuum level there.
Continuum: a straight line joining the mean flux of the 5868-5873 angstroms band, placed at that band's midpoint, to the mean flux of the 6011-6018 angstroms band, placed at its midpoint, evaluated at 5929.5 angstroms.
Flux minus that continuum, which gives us -0.8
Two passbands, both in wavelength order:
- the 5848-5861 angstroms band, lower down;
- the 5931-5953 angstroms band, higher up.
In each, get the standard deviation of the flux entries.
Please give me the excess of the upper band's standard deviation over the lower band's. 0.1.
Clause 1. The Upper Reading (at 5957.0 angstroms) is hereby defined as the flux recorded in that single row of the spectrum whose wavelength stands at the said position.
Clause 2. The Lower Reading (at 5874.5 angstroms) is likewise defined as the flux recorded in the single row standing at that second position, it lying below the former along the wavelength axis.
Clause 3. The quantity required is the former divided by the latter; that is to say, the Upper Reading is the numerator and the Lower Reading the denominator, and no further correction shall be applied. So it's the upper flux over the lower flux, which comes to 0.85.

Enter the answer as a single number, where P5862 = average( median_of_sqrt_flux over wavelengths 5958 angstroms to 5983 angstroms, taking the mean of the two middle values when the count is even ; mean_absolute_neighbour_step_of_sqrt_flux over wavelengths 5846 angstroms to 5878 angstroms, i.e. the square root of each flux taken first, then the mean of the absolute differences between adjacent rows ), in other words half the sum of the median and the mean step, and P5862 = 1.925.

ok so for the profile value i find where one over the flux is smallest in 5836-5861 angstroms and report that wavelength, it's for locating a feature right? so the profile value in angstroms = 5839.5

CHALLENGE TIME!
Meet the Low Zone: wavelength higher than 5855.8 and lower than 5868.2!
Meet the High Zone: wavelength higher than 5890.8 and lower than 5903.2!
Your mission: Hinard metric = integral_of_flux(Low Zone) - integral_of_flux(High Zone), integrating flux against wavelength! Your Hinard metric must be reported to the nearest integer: 15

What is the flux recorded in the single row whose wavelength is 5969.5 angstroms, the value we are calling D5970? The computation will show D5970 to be 14.28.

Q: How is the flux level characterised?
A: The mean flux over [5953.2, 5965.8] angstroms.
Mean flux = 13.2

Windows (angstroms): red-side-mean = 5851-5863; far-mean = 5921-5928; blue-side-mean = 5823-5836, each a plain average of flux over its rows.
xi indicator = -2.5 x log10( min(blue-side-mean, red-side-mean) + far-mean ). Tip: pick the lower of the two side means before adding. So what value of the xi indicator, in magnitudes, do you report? -3.51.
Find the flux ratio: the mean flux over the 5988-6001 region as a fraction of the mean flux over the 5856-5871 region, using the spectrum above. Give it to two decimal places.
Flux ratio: 1.05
